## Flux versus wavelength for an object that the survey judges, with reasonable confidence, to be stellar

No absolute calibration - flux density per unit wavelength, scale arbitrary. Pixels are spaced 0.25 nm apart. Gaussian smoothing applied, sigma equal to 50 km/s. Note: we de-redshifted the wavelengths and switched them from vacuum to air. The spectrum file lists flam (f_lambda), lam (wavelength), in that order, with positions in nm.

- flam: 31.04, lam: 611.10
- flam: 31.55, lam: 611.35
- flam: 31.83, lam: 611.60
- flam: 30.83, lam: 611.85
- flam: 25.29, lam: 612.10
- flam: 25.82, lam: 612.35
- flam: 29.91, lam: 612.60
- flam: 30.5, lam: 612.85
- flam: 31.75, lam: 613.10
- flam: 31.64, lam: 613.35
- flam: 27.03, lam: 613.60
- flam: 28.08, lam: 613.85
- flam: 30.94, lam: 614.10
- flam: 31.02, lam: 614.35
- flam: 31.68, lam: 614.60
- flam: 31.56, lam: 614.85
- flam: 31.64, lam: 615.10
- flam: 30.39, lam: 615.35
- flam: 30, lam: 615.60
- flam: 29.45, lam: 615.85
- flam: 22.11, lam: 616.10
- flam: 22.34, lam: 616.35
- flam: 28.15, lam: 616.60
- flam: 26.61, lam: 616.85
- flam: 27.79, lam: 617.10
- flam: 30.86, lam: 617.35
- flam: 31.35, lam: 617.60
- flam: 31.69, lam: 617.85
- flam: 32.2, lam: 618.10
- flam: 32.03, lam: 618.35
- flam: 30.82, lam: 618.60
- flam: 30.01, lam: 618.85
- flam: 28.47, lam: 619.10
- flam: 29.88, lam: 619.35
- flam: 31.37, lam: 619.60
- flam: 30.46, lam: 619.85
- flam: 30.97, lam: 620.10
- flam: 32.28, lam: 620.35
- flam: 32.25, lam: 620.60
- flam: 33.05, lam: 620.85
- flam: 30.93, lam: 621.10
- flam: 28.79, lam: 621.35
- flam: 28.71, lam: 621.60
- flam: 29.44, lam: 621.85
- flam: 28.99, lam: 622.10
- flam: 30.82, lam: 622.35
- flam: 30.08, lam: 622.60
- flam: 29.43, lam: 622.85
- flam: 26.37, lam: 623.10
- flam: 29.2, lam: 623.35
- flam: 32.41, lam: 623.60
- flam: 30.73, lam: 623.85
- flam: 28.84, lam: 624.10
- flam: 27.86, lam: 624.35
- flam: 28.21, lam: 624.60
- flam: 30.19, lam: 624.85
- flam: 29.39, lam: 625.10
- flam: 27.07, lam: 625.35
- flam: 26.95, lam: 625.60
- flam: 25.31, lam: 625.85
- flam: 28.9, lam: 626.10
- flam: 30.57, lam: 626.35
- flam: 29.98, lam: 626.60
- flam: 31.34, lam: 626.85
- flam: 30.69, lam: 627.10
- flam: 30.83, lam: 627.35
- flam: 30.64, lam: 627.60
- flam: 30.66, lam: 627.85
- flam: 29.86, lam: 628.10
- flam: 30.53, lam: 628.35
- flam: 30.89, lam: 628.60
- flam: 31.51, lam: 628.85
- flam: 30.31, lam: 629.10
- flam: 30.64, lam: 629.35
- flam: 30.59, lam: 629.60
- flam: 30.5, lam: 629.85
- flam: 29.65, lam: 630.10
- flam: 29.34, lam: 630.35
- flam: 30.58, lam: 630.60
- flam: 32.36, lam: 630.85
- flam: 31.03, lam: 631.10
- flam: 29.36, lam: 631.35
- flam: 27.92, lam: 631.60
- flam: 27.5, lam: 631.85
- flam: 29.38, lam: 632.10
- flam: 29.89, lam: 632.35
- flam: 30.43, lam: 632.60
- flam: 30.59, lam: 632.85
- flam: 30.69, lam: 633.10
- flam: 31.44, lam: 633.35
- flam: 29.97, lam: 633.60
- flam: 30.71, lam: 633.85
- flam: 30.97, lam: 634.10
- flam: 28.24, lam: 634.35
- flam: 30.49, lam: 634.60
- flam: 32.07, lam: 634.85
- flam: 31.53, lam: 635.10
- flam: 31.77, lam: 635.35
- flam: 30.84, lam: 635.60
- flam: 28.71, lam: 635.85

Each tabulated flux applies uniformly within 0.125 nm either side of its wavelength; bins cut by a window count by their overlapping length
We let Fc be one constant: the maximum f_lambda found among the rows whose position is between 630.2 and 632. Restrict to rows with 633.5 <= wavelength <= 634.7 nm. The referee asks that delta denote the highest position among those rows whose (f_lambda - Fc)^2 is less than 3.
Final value 634.10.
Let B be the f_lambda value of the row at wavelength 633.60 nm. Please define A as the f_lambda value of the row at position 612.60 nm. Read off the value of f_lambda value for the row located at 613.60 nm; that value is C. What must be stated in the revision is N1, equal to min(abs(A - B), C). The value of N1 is 0.1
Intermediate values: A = 29.91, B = 29.97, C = 27.03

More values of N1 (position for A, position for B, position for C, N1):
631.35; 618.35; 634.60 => 2.7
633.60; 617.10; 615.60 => 2.2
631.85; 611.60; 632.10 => 4.3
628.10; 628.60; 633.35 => 1.0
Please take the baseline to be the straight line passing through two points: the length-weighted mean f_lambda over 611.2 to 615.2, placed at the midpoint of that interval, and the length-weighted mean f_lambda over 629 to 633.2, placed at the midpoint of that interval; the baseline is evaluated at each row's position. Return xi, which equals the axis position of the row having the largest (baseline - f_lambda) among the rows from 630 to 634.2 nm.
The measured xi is 631.85 nm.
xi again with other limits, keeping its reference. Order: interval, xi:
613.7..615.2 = 613.85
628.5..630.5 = 630.35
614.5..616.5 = 616.10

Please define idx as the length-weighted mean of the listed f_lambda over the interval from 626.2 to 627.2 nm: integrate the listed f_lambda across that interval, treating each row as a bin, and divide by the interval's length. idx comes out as 30.6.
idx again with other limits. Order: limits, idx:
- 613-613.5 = 31.5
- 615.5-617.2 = 26.6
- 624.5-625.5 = 28.7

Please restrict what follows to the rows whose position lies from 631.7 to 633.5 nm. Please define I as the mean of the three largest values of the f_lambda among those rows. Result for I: 30.9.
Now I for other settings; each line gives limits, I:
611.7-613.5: 31.4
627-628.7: 30.8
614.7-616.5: 31.2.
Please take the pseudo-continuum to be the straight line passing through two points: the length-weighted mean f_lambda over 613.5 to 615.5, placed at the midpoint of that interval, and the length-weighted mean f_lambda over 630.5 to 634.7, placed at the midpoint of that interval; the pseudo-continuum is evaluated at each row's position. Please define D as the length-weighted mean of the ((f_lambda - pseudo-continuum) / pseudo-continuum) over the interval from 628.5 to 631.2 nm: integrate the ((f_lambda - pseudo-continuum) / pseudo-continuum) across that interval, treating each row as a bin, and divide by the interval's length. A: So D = 0.018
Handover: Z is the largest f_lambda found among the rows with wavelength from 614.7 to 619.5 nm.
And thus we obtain 32.2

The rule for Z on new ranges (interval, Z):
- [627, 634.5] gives 32.36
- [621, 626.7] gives 32.41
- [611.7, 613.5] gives 31.75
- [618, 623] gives 33.05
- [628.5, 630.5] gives 31.51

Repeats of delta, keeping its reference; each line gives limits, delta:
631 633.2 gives 633.10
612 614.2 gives 614.10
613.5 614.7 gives 614.60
